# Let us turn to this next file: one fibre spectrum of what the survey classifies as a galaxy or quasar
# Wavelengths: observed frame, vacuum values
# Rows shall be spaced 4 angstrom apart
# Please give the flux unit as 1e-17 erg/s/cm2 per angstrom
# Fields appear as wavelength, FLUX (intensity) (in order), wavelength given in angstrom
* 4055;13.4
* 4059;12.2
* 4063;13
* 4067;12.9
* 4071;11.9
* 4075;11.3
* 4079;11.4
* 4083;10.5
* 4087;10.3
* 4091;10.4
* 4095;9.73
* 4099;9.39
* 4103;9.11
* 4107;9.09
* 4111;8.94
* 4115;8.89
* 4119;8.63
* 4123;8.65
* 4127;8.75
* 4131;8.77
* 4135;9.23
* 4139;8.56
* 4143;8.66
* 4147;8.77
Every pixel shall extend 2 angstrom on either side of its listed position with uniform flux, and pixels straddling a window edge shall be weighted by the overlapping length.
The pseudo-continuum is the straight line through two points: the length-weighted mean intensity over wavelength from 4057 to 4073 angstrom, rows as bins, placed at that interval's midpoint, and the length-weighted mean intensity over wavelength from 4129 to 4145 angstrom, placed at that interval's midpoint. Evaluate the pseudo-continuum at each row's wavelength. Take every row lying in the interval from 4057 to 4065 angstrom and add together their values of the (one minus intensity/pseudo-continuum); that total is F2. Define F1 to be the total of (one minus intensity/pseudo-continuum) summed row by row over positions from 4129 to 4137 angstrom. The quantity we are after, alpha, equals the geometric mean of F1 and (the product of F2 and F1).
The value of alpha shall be 0.00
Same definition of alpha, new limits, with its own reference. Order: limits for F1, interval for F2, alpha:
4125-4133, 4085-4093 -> 0.04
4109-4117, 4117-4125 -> 0.10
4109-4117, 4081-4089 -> 0.10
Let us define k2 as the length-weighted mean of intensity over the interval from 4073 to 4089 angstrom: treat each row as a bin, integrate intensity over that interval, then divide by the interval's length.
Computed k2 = 10.9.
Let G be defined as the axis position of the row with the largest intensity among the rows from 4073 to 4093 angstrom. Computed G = 4079 angstrom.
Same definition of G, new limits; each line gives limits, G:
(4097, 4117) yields 4099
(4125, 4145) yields 4135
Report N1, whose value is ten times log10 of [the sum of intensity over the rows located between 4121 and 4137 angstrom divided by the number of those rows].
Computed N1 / 9.5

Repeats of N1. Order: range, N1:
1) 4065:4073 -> 10.9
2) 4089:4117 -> 9.7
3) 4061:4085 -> 10.7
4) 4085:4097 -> 10.1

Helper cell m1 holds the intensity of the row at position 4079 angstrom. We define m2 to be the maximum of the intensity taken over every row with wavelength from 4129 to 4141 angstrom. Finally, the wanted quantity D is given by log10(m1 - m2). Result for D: 0.34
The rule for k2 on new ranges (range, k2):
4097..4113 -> 9.1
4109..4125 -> 8.8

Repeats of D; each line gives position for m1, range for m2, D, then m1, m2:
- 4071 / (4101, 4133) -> 0.45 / 11.9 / 9.11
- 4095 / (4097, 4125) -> -0.47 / 9.73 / 9.39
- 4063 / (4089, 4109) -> 0.41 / 13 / 10.4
